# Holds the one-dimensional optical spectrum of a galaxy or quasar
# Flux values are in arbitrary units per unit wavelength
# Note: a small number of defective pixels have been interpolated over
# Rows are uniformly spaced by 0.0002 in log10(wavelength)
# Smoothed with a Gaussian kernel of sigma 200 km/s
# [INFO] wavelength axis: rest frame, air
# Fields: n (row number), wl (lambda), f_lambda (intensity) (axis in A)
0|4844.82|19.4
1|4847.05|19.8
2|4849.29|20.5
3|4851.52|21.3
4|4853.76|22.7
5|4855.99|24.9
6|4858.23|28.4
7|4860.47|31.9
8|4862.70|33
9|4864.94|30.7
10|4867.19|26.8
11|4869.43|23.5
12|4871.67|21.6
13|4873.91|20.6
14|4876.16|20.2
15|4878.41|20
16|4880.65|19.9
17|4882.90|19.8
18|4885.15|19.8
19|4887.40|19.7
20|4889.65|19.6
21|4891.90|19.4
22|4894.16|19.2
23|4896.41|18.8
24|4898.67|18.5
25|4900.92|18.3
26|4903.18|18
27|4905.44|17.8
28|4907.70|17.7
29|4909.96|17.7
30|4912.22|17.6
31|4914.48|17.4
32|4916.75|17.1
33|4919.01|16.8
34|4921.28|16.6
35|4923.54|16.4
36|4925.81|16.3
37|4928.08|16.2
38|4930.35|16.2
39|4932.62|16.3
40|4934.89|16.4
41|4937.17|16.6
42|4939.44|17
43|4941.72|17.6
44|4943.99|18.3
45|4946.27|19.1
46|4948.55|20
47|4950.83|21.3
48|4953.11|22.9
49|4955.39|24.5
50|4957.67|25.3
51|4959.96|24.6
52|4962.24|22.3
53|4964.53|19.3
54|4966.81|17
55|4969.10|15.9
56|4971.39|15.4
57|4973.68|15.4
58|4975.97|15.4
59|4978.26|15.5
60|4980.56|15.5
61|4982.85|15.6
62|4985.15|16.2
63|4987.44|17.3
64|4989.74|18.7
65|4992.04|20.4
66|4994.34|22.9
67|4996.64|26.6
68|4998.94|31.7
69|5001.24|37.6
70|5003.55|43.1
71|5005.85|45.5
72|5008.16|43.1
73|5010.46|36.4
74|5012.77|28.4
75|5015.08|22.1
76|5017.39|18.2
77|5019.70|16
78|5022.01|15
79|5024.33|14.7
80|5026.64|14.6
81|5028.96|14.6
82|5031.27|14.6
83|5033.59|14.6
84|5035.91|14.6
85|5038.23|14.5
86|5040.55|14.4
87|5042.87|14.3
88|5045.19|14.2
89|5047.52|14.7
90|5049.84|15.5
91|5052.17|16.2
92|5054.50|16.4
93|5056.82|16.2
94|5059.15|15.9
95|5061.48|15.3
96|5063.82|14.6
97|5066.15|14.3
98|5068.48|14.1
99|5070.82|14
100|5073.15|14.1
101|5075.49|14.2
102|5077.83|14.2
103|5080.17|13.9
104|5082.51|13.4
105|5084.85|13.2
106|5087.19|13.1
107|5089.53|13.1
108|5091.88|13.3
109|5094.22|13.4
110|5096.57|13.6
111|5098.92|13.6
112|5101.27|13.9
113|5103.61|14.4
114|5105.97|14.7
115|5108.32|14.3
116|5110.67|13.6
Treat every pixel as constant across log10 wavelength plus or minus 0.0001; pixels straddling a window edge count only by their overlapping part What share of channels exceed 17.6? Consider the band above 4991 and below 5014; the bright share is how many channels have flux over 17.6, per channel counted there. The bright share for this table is 1.0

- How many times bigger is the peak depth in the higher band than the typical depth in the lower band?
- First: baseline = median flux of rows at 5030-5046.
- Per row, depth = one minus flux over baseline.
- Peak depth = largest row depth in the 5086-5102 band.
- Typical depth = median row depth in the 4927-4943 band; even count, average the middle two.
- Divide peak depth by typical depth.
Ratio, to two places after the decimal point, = -0.74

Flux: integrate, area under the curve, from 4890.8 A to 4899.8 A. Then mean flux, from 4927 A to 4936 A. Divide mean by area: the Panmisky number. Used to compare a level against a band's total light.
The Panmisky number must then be 0.095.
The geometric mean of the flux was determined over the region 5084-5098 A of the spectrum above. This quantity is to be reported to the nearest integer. 13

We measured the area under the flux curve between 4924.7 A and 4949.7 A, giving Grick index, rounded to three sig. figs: 432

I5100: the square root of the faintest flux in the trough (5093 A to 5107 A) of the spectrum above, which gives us 3.7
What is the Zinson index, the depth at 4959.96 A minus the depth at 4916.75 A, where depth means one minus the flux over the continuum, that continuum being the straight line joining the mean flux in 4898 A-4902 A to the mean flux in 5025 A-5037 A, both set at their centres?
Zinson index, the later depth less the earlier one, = -0.52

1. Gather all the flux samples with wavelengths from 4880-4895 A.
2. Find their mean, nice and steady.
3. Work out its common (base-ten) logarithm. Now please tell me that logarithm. 1.29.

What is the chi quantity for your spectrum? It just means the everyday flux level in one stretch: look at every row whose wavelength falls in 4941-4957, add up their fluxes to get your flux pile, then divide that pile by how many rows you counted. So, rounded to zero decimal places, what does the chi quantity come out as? 21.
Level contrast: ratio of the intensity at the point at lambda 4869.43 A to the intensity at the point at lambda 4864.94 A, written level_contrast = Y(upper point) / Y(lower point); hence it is 0.77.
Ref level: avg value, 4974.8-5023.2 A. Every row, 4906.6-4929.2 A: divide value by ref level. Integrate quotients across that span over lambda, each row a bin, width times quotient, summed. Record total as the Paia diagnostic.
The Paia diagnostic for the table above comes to 15 A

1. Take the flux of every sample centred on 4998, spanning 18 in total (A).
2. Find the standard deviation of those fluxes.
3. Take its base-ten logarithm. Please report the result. 1.0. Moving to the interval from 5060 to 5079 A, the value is -0.4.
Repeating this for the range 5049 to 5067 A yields -0.1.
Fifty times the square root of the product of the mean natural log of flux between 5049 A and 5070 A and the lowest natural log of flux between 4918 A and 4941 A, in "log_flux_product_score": 138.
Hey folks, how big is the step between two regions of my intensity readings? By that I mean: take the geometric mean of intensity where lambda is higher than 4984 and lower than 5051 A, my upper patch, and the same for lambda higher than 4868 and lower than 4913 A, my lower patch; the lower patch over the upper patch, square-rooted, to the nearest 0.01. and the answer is 0.98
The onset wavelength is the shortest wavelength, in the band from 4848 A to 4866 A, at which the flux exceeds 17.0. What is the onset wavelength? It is 4849.29 A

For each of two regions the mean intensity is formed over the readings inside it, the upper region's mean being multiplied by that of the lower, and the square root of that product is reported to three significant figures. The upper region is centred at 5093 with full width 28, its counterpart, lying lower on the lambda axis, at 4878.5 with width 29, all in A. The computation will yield 17.2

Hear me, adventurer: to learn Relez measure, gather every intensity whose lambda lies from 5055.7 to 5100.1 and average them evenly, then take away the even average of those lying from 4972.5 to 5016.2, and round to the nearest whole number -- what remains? -12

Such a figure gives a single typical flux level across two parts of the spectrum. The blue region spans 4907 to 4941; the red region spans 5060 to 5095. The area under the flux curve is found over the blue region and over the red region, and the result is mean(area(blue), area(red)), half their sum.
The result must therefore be 529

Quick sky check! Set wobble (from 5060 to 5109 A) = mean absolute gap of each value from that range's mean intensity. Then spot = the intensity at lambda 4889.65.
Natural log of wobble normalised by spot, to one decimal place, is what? -3.7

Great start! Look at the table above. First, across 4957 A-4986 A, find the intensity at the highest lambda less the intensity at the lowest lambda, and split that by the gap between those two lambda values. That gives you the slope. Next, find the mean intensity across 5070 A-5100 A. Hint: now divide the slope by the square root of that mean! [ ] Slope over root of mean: -0.090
